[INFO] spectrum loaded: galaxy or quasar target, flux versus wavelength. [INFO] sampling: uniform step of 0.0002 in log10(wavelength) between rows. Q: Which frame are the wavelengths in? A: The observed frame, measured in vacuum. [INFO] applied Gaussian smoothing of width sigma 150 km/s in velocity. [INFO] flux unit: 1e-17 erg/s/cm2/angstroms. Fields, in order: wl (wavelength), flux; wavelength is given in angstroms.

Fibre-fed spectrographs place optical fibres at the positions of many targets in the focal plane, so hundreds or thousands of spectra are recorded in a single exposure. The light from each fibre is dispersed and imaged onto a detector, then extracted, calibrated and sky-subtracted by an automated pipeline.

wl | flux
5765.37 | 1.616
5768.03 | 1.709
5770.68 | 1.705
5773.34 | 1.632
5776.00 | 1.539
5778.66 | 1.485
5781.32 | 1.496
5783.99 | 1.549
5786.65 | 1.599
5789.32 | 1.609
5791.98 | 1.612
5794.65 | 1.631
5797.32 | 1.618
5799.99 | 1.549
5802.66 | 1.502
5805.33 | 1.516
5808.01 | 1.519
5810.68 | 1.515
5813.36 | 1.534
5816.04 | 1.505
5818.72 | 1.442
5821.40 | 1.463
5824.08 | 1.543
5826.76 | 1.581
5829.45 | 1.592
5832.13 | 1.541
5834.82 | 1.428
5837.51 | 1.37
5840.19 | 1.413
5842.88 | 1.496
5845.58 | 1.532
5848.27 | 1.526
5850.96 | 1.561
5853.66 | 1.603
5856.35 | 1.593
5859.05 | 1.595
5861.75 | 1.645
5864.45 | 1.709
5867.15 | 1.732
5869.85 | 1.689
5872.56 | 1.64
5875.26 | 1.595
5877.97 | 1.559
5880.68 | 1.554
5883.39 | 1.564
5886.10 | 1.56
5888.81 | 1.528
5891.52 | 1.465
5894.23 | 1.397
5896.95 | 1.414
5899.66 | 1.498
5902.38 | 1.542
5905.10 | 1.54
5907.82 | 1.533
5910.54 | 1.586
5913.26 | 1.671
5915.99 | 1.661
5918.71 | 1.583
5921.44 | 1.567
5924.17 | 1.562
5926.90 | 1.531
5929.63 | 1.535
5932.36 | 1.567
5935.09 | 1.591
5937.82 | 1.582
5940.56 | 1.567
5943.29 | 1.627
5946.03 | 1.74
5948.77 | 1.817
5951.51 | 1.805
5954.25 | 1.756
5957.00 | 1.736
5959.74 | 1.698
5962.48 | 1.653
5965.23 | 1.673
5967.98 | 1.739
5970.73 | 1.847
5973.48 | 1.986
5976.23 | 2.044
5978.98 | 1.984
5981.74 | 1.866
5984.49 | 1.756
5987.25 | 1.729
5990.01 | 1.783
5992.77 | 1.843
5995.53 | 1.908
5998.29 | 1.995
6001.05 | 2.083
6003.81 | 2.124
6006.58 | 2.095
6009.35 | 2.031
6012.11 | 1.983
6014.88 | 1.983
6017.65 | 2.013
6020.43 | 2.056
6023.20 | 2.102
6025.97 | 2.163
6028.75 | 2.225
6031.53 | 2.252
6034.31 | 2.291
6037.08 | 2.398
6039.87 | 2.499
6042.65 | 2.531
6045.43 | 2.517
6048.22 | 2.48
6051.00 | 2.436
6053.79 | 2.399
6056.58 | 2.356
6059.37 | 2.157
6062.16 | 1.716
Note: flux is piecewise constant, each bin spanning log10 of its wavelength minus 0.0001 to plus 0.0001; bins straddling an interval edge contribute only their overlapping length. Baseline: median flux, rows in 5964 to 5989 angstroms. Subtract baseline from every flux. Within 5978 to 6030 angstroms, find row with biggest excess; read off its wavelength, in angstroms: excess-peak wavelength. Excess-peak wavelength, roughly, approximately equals 6028.75 angstroms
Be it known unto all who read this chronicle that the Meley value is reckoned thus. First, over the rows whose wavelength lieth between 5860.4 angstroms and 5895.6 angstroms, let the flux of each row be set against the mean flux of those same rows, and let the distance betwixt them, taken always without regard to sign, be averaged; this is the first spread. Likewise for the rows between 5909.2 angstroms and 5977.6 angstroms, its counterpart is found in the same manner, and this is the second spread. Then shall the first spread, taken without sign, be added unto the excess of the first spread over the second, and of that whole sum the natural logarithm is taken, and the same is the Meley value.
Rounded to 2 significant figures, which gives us -3.1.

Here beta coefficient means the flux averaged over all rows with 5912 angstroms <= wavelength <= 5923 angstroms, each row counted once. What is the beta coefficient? 1.62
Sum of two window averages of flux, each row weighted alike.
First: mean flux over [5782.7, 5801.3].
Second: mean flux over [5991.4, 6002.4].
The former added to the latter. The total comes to 3.6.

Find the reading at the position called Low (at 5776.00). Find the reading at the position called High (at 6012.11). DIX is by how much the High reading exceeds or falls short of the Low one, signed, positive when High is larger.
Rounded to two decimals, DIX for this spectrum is 0.44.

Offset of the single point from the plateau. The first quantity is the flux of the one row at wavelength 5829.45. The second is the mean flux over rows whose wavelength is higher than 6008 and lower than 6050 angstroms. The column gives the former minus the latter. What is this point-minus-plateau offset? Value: -0.6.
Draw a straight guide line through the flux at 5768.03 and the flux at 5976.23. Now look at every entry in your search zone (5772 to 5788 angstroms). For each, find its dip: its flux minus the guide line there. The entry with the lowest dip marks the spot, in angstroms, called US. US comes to 5778.66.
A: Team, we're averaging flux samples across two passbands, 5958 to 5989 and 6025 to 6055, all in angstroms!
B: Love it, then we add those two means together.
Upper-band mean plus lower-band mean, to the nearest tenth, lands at 4.2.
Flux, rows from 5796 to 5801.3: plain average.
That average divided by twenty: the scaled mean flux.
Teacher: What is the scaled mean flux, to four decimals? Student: 0.0792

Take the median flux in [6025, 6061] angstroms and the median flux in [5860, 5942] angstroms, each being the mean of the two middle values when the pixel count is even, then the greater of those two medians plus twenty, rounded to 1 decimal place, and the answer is 22.4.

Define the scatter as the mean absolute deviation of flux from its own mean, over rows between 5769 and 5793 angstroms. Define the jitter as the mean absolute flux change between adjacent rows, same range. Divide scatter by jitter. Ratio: 1.30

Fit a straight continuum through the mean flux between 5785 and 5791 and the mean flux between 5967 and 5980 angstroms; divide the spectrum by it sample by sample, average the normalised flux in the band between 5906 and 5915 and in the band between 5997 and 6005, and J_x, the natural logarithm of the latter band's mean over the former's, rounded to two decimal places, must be 0.18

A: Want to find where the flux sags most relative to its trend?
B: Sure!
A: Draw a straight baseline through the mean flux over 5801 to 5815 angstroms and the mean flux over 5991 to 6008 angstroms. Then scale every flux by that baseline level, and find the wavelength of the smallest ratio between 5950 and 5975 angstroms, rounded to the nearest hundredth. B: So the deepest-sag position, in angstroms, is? 5962.48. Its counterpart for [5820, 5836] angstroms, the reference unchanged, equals 5834.82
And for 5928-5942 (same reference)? 5929.63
